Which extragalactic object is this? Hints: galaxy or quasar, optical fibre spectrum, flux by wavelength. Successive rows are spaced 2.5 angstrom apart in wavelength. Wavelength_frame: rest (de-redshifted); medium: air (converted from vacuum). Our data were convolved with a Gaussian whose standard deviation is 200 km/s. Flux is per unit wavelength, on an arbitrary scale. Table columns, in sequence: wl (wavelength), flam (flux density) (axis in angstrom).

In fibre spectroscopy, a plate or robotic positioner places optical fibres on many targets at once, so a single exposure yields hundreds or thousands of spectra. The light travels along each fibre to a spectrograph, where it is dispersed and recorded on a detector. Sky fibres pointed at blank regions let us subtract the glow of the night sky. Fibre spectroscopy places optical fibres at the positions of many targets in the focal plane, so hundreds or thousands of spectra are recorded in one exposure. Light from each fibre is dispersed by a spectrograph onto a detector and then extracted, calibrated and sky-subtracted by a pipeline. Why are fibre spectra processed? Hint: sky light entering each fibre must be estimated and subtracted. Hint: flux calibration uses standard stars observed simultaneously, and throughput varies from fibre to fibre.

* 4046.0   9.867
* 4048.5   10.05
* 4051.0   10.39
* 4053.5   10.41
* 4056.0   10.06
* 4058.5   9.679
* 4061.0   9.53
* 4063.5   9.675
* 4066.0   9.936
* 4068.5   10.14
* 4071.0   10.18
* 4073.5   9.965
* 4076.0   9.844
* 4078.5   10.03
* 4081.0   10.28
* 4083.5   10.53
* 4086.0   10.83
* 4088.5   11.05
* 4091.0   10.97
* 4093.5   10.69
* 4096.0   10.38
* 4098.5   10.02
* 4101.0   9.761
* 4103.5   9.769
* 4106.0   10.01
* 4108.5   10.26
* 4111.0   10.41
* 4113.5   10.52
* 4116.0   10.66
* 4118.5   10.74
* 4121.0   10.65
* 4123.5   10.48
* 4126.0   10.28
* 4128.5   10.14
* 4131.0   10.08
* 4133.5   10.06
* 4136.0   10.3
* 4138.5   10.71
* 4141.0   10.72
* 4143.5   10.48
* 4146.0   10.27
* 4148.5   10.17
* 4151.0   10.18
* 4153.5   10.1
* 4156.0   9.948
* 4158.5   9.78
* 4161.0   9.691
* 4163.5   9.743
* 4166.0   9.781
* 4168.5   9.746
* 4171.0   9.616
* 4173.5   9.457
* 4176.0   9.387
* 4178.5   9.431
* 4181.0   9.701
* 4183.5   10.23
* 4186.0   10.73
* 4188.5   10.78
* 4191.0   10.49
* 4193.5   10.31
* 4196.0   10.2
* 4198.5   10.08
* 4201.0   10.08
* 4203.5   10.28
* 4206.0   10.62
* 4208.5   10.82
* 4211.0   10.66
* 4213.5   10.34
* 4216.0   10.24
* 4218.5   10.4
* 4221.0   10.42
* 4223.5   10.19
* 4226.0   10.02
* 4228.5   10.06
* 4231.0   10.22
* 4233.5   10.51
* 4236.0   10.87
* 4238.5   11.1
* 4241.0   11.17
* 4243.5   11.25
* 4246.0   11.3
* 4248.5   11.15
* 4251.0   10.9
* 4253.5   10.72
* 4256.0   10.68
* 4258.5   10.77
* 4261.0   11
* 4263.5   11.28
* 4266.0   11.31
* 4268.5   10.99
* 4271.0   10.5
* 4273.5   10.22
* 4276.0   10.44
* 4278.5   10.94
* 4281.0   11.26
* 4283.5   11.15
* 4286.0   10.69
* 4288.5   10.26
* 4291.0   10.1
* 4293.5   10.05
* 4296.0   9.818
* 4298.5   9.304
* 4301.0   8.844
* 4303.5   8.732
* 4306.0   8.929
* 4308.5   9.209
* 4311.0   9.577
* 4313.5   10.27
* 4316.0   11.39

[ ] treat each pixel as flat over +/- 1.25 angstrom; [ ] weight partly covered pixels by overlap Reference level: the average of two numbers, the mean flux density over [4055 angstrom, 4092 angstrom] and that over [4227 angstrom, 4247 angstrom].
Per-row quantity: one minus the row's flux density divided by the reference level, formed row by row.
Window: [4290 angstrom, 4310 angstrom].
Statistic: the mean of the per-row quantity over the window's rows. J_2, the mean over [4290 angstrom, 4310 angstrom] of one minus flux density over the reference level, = 0.107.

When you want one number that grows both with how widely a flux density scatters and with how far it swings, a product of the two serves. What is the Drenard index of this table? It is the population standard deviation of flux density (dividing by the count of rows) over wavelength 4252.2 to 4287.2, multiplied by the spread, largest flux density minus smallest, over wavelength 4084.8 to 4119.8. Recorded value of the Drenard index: 0.418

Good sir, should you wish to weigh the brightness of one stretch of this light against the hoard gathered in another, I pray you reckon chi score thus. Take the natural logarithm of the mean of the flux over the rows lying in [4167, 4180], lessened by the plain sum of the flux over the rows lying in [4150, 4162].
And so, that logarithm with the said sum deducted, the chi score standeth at -47.4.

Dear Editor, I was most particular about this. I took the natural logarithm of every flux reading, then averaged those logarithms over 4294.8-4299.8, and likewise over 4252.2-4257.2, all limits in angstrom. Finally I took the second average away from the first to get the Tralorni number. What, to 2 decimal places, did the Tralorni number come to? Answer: -0.11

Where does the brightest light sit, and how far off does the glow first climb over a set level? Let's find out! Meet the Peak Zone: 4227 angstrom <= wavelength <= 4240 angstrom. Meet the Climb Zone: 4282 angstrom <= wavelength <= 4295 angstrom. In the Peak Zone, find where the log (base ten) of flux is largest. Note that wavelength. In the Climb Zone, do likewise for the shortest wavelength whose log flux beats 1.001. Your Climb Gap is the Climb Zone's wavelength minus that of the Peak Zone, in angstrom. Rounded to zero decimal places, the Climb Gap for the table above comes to 45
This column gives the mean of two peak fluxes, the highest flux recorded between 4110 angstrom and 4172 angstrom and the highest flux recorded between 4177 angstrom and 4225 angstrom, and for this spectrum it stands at 10.8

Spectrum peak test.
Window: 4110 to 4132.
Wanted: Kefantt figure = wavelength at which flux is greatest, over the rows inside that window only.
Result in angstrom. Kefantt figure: 4118.5 angstrom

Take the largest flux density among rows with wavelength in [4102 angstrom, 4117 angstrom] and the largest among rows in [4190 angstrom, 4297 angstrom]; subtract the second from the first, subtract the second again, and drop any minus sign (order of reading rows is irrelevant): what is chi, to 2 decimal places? 11.96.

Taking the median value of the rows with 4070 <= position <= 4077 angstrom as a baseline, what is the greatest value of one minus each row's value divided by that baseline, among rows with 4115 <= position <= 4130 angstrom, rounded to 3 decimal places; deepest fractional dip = -0.018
